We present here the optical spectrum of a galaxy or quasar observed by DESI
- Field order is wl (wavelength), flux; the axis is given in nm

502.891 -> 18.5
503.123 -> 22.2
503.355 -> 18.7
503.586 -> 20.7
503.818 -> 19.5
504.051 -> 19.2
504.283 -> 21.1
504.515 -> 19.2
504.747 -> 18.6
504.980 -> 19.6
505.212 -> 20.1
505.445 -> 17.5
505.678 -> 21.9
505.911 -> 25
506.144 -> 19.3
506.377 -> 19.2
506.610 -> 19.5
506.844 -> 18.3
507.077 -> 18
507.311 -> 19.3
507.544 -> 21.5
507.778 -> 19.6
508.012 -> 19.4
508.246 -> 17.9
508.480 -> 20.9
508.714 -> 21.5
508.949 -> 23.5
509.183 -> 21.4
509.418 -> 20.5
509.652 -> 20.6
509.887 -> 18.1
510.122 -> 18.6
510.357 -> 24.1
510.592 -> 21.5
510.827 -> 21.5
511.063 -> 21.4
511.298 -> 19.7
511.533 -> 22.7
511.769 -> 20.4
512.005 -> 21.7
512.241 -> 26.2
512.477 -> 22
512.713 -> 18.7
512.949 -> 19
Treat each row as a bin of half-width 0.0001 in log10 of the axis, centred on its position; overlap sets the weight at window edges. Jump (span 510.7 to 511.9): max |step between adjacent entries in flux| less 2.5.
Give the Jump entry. 0.5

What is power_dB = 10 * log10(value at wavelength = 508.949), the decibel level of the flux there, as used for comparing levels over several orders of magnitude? 13.7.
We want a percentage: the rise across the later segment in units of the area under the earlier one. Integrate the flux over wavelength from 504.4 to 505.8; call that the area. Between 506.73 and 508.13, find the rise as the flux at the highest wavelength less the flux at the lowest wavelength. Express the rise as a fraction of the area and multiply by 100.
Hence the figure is 4.0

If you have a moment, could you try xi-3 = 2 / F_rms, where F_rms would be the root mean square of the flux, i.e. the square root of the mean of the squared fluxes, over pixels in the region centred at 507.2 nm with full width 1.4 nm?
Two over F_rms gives 0.103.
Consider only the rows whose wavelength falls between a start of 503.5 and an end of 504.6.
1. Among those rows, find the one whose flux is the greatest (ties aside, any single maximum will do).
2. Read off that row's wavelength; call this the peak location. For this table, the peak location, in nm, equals 504.283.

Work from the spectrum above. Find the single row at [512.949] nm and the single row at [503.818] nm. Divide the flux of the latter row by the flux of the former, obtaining 1.026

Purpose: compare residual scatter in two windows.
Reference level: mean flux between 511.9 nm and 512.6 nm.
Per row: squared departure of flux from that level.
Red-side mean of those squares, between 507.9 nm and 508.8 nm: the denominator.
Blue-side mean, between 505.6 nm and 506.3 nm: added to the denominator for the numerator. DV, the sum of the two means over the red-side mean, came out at 2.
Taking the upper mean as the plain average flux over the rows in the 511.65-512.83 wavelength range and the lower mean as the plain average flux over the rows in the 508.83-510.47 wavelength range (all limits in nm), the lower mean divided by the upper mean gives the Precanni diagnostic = 0.96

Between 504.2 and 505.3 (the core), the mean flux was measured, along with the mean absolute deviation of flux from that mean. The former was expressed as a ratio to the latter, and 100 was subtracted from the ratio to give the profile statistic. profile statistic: -72.0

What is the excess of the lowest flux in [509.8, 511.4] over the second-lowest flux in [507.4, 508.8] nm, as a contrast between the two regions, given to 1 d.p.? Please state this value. -1.3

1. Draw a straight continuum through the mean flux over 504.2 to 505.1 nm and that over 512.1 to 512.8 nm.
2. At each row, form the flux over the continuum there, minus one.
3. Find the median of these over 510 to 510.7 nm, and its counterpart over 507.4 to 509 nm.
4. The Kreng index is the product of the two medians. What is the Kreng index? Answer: 0.0000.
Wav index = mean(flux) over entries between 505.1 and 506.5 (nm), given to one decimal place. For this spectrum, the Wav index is 20.5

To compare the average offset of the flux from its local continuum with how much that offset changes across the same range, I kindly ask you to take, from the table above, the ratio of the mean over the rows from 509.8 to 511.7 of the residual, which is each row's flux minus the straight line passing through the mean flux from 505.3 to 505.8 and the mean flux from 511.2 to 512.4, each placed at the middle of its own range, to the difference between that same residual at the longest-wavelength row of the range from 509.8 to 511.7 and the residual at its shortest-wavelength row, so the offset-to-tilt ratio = -0.2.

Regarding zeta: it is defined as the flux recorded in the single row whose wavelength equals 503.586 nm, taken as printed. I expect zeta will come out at 20.7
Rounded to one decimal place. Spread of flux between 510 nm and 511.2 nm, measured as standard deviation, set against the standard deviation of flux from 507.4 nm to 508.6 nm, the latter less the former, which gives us -0.5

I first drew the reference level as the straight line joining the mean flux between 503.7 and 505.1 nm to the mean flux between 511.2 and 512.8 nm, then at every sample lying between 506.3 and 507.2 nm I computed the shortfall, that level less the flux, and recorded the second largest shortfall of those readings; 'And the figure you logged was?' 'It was 1.9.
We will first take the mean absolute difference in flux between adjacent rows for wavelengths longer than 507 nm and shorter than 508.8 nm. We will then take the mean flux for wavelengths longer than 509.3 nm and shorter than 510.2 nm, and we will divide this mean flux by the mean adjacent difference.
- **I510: 12.7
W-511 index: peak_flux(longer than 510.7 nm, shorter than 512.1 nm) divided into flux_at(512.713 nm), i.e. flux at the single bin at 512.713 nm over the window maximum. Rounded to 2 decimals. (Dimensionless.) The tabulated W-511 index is 0.82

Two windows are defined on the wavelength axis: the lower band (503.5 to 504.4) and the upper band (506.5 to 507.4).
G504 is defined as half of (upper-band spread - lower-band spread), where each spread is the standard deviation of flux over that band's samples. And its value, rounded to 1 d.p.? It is -0.1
